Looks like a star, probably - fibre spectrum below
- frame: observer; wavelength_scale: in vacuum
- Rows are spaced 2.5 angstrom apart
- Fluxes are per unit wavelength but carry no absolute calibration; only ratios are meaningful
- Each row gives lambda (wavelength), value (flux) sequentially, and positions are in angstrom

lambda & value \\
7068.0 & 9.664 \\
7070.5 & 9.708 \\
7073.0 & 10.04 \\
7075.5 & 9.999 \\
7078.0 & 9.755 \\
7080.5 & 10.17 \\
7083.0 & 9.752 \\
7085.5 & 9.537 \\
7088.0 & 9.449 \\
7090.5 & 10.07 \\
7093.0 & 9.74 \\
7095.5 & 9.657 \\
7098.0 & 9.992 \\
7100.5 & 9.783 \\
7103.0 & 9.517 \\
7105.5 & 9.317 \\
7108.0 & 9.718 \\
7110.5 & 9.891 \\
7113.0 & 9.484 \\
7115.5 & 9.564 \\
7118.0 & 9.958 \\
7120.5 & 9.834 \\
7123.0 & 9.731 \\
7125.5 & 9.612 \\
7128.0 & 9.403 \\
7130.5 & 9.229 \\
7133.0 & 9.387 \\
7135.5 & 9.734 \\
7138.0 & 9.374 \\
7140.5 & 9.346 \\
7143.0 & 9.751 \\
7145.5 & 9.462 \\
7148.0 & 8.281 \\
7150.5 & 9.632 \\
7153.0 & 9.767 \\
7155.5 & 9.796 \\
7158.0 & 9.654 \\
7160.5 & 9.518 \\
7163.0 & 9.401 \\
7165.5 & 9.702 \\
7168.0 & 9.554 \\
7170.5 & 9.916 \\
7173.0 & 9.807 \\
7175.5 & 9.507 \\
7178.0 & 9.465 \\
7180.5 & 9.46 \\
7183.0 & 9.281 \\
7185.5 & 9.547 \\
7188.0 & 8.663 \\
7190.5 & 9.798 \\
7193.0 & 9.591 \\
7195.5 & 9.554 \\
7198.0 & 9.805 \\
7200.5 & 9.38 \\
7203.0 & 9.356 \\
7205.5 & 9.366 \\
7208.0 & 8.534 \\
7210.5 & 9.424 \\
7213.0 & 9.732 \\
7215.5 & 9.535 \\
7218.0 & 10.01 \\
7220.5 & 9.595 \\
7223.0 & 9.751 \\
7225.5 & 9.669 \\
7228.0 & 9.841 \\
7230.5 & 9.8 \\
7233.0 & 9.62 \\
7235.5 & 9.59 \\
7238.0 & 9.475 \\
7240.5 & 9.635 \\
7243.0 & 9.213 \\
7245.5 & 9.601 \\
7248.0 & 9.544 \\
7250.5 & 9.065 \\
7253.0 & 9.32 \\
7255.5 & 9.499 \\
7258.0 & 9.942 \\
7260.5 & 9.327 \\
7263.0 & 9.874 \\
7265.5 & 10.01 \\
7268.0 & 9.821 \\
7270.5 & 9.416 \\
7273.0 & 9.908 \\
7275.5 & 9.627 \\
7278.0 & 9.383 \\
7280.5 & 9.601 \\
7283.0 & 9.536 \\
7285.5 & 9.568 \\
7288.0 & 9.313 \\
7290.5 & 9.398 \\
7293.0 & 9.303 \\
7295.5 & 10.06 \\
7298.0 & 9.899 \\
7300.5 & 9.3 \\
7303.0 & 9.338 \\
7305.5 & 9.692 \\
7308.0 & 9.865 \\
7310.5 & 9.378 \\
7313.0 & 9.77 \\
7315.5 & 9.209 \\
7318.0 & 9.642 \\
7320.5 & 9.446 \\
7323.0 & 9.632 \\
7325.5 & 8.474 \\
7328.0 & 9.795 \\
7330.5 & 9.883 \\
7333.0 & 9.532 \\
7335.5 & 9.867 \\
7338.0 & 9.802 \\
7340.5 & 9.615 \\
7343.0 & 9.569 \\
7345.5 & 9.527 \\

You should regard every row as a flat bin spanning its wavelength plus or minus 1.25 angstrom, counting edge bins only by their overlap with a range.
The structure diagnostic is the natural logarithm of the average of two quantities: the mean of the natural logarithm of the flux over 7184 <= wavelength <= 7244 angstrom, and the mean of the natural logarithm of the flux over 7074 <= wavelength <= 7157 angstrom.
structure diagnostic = 0.815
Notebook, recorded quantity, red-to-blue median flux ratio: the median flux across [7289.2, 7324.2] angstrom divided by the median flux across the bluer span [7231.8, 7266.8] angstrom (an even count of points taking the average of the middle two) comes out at 1.00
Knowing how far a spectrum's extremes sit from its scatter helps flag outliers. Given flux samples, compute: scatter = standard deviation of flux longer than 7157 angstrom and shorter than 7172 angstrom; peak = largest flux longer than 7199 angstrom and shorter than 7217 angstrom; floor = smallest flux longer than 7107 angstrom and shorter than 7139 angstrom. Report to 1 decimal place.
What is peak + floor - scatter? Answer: 18.8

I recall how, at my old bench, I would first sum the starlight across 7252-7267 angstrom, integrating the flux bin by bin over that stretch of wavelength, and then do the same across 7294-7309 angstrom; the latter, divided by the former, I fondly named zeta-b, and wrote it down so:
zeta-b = 1.0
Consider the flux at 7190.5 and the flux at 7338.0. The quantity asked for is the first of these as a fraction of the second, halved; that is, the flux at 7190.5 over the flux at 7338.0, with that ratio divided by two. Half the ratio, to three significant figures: 0.500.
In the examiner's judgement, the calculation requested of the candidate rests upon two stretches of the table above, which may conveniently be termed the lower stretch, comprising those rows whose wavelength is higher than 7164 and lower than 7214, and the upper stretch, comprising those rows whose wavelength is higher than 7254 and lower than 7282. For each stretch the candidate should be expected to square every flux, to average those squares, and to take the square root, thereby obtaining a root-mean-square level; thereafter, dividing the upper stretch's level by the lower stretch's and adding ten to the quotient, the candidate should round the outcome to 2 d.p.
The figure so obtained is 11.02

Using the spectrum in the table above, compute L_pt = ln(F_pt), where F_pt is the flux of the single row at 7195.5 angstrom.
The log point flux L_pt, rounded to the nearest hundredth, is 2.26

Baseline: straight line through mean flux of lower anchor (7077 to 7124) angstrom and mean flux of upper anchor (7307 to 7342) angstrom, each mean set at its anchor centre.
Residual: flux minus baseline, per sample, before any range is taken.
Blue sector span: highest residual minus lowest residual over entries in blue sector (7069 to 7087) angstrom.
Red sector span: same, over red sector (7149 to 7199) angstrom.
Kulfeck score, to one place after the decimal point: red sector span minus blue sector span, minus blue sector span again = 0.0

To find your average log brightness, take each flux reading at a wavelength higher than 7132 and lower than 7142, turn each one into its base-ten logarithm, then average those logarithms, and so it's 0.976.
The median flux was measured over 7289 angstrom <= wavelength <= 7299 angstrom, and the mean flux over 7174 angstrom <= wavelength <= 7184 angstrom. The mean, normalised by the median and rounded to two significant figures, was 0.98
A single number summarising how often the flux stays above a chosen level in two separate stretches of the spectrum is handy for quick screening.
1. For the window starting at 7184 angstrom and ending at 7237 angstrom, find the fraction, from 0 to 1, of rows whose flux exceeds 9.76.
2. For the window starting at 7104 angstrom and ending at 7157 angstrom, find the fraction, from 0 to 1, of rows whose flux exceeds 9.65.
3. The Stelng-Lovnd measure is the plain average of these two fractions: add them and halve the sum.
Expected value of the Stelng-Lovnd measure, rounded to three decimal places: 0.333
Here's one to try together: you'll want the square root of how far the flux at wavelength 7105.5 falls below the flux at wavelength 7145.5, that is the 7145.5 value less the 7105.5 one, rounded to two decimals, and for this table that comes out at 0.38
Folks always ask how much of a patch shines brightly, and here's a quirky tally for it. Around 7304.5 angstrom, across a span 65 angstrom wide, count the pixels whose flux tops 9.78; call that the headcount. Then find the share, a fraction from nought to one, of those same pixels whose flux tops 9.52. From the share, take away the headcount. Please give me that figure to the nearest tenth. -6.4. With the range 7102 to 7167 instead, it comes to -3.5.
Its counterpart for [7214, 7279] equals -7.3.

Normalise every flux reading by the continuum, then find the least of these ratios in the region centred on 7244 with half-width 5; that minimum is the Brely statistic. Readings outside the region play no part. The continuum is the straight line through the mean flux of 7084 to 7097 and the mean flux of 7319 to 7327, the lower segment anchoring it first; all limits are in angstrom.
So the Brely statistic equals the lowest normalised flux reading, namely 0.98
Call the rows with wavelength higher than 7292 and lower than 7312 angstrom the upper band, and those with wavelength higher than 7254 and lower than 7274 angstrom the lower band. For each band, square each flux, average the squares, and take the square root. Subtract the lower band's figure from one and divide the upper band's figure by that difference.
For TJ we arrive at -1.10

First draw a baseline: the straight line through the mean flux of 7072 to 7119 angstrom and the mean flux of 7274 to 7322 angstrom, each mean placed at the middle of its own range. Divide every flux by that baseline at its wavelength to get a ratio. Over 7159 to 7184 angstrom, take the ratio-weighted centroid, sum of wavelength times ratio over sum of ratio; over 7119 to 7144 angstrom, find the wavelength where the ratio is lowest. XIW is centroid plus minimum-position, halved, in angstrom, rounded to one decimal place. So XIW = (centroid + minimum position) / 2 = 7151.1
